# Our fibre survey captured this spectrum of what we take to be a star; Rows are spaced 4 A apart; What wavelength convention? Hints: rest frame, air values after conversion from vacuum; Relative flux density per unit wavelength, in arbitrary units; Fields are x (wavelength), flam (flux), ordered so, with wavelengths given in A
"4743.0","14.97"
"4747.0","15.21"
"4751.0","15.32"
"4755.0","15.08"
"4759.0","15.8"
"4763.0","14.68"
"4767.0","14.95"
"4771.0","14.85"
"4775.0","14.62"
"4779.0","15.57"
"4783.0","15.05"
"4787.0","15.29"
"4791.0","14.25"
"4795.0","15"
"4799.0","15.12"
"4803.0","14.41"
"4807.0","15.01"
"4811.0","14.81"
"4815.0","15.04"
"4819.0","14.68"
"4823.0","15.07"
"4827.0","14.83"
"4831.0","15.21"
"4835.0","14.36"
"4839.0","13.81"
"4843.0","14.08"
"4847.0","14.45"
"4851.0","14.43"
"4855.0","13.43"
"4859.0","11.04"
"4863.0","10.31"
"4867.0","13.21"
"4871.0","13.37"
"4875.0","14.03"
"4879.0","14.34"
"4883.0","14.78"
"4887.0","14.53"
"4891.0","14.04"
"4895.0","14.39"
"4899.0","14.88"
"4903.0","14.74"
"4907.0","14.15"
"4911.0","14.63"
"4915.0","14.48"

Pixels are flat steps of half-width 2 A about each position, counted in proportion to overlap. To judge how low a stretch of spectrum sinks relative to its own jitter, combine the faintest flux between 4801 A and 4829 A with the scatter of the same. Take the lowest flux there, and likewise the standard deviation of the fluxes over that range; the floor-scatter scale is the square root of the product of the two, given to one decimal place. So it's 1.8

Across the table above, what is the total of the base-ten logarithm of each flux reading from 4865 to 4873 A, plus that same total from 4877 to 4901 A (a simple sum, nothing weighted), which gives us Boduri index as 9.2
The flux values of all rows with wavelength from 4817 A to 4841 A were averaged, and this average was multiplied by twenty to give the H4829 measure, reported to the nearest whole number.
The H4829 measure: 293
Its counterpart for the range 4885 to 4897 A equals 286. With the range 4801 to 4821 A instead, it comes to 296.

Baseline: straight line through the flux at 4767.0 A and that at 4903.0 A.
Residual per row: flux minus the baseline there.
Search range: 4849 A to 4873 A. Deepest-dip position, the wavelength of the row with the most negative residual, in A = 4863.0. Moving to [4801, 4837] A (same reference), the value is 4835.0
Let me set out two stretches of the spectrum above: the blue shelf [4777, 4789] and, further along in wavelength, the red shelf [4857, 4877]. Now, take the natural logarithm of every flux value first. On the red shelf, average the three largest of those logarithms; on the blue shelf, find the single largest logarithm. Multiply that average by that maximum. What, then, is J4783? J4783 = 7.15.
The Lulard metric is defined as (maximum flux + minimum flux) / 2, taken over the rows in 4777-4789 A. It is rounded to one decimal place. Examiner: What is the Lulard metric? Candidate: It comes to 15.3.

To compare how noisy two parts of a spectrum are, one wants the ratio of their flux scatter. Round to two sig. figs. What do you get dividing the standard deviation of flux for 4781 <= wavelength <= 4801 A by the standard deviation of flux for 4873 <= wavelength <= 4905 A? 1.2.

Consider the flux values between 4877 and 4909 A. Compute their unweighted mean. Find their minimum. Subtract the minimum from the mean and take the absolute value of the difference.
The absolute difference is 0.44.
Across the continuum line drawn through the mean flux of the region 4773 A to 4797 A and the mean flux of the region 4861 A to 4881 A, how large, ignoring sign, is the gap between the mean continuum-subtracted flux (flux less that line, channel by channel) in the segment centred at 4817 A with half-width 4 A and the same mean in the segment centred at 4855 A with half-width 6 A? 1.0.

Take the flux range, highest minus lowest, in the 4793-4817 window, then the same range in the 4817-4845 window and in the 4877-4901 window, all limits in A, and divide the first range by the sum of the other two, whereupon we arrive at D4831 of 0.32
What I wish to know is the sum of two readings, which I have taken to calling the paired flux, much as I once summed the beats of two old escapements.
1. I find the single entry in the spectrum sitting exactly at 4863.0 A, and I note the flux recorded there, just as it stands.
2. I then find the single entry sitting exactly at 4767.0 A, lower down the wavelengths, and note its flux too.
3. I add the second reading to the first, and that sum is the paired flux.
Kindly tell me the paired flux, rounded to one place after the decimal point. 25.3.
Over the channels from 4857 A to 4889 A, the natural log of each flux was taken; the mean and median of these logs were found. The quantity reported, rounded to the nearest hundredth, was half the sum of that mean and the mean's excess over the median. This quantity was 1.26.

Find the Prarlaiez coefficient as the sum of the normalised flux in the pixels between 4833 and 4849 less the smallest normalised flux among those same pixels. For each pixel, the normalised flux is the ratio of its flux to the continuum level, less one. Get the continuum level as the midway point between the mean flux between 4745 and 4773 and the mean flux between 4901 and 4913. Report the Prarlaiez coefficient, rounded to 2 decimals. -0.11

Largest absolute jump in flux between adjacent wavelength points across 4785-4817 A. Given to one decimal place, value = 1.0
